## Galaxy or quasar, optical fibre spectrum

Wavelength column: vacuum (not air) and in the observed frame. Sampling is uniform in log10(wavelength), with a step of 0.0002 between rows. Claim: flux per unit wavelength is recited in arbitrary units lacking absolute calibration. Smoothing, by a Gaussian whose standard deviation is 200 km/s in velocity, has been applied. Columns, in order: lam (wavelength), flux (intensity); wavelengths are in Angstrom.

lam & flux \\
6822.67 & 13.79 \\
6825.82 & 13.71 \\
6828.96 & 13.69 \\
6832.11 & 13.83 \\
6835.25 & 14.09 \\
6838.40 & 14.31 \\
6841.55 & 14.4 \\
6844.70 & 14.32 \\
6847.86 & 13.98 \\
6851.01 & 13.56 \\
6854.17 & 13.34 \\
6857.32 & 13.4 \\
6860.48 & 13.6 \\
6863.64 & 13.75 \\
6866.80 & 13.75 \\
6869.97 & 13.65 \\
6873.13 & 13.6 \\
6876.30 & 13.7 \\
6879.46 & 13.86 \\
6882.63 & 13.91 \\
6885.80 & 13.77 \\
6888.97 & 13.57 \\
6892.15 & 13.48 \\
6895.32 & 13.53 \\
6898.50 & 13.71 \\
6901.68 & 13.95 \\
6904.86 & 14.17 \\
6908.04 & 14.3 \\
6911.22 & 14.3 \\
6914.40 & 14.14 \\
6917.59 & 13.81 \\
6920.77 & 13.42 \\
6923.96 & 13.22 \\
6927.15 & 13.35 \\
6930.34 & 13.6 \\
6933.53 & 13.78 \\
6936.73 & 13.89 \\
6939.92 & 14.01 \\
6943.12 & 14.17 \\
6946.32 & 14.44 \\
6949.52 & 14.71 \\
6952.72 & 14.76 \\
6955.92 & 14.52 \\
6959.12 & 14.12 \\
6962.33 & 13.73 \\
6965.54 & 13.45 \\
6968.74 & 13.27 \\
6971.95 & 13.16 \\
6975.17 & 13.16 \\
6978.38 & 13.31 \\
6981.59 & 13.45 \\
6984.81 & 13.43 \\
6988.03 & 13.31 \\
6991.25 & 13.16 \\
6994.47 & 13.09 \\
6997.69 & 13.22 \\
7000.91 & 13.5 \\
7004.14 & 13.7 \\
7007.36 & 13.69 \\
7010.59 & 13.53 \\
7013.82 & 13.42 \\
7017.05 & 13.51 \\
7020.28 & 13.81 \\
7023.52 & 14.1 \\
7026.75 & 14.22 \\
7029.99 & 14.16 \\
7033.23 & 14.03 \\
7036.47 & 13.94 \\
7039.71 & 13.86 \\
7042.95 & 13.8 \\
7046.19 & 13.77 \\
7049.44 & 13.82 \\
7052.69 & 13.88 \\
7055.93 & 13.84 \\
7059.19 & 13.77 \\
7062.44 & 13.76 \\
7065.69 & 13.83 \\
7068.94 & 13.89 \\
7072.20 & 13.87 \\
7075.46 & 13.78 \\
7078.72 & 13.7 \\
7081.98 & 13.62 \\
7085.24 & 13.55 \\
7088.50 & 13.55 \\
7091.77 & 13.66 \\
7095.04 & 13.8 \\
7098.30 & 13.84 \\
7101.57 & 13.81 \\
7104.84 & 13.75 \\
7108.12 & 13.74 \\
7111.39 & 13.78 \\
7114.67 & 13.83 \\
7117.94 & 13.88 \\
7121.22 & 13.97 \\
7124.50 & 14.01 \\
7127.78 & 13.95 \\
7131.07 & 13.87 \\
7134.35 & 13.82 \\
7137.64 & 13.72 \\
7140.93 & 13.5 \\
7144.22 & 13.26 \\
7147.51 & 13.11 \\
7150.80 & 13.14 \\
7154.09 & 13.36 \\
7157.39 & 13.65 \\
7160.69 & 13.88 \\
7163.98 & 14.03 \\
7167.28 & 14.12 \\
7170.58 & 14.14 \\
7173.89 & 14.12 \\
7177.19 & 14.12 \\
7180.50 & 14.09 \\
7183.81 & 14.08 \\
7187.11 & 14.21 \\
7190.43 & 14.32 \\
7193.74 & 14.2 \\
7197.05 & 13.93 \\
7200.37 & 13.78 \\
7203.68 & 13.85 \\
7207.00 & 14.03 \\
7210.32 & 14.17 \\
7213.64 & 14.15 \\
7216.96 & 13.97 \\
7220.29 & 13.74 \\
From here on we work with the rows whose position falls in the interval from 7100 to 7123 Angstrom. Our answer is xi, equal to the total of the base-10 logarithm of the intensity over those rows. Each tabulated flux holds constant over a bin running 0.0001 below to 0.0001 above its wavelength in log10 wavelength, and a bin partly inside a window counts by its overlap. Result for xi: 7.98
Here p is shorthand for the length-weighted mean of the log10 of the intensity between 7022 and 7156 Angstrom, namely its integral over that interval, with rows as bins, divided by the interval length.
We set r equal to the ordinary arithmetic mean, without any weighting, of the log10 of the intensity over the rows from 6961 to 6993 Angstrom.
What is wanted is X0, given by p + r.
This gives 2.26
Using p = 1.14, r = 1.13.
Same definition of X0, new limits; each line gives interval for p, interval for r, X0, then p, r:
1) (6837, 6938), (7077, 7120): 2.28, 1.14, 1.14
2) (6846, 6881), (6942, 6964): 2.29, 1.14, 1.16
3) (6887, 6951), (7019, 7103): 2.28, 1.14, 1.14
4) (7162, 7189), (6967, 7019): 2.28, 1.15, 1.13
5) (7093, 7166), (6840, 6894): 2.28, 1.14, 1.14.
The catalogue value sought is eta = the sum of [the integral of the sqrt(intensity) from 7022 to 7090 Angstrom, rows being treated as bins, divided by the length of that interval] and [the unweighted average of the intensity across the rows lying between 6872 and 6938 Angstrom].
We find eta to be 17.5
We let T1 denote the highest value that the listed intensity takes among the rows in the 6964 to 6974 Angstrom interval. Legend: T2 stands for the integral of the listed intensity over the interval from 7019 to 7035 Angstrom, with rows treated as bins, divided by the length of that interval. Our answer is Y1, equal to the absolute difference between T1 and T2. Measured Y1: 0.6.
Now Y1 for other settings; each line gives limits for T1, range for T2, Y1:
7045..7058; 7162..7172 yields 0.2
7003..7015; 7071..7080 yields 0.1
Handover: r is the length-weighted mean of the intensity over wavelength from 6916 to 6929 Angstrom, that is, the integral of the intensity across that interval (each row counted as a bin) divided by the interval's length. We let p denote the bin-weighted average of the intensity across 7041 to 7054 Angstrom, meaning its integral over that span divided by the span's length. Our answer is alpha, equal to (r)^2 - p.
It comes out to 167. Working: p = 13.8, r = 13.5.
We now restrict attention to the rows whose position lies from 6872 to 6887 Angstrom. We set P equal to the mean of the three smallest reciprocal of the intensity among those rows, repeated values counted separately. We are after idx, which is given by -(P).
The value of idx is -0.0722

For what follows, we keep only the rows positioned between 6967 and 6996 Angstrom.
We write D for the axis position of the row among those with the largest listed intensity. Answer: 6981.59 Angstrom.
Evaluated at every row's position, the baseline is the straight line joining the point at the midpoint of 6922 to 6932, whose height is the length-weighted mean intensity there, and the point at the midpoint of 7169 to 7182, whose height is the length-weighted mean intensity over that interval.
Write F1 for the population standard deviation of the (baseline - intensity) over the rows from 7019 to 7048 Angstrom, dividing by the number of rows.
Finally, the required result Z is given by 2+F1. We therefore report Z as 2.17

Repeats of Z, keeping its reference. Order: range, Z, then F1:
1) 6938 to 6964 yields 2.34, 0.340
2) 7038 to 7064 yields 2.05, 0.054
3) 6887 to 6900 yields 2.08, 0.080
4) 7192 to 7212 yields 2.16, 0.155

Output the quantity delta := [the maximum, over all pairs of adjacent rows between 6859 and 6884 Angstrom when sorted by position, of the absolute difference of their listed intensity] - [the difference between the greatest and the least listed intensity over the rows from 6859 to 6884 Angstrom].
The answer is -0.15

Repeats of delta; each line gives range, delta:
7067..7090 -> -0.25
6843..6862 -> -0.56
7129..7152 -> -0.52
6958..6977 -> -0.57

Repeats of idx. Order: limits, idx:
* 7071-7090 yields -0.0726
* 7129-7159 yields -0.0724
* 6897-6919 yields -0.0701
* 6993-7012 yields -0.0733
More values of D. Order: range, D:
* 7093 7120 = 7117.94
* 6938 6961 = 6952.72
